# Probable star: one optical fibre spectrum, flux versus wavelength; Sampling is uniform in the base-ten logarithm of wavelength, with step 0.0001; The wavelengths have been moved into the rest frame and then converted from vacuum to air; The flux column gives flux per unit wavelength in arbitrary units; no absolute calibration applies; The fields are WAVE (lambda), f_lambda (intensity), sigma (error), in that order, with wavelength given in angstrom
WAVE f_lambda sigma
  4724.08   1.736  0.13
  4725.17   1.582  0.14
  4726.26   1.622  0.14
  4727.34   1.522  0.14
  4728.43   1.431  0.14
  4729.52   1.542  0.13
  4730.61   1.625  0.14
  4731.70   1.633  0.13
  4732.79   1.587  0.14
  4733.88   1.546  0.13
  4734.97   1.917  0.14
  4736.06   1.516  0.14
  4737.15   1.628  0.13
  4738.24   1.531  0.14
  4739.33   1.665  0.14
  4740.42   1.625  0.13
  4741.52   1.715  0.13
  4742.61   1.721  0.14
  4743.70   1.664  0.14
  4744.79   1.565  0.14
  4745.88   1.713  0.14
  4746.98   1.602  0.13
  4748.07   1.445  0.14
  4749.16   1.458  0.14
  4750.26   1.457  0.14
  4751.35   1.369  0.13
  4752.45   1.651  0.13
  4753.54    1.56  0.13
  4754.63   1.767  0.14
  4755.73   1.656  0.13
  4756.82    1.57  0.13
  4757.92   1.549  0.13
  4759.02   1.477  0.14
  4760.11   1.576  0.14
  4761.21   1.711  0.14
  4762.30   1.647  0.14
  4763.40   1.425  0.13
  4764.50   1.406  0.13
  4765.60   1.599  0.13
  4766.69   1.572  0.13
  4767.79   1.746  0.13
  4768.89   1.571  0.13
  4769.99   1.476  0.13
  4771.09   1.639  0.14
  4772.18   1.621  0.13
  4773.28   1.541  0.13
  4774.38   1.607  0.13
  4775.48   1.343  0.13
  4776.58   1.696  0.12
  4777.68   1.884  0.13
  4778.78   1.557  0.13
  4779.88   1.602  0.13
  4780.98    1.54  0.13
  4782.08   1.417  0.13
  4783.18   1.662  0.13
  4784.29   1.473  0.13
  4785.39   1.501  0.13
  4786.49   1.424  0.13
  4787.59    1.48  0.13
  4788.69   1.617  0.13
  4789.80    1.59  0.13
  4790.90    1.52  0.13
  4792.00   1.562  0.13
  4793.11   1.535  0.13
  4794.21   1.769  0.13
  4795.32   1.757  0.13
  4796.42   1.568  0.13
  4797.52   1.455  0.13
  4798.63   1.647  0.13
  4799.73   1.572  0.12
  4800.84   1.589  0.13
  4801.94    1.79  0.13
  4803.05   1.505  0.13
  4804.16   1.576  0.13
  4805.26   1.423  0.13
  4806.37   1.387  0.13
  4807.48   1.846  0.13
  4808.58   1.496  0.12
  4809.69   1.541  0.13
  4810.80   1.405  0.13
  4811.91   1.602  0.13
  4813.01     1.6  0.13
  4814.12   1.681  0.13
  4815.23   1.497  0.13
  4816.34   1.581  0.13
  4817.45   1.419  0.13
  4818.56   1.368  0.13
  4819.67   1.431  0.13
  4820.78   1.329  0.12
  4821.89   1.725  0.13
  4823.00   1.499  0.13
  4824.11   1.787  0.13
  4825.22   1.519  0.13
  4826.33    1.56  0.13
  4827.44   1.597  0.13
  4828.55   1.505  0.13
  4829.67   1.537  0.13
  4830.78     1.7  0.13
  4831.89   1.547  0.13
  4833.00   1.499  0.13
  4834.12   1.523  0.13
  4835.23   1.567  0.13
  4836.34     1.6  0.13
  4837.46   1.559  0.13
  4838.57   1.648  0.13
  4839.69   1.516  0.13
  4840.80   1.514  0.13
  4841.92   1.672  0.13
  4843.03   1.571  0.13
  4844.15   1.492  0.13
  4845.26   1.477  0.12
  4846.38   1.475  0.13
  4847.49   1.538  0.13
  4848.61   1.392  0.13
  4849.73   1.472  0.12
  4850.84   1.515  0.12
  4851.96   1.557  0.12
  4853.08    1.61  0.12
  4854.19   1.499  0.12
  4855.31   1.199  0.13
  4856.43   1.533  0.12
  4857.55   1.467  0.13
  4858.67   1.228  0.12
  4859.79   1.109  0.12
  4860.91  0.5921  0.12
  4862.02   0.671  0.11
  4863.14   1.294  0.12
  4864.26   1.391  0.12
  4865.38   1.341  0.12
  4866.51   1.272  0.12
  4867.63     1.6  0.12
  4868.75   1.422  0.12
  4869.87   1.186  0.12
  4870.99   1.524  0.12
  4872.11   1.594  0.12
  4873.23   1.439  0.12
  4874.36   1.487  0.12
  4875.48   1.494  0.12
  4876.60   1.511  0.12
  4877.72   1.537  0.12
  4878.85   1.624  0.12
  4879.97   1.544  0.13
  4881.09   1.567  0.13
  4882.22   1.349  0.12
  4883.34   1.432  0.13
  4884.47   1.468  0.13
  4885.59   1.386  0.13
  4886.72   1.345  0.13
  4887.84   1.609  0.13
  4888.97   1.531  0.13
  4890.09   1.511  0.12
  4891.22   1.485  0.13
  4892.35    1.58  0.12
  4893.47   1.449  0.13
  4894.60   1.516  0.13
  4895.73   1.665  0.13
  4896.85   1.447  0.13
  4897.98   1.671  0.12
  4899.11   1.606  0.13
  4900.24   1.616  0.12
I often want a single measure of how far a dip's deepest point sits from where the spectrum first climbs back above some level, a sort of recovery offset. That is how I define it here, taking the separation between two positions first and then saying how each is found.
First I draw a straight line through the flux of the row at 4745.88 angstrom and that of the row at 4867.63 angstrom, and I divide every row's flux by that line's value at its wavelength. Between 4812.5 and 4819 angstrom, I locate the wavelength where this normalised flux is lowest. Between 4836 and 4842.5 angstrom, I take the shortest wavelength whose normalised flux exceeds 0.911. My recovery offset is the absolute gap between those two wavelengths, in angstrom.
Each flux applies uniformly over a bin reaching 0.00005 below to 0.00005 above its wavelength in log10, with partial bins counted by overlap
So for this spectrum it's 17.8 angstrom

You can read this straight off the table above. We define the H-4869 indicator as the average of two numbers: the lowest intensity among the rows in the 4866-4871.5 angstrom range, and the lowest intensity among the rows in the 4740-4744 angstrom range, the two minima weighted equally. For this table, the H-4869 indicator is 1.41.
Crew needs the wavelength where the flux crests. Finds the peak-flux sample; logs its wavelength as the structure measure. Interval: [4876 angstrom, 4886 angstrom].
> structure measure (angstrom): 4878.85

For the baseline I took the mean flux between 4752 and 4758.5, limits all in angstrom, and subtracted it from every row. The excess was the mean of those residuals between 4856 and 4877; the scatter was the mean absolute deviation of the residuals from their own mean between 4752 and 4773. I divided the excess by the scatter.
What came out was -4.0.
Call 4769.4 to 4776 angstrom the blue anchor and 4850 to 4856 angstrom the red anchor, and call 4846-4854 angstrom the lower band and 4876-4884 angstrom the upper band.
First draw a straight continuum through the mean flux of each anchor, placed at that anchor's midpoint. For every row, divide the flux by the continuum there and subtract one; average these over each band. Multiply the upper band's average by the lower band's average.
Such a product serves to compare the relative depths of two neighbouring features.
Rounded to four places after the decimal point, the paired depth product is 0.0007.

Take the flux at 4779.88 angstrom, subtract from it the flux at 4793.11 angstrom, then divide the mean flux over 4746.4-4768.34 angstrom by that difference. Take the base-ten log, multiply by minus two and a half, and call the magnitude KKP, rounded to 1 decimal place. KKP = -3.4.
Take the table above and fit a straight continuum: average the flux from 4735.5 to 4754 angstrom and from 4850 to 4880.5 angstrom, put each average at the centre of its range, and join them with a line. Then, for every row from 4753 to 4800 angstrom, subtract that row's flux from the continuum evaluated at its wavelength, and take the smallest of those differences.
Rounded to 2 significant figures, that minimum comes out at -0.36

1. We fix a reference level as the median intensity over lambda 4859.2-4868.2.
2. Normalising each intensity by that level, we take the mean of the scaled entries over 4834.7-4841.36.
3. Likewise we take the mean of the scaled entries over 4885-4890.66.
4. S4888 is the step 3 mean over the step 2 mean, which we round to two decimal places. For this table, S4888 0.94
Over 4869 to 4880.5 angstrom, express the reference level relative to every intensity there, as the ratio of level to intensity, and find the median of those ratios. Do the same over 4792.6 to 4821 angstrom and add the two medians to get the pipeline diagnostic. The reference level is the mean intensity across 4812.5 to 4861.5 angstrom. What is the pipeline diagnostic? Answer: 1.94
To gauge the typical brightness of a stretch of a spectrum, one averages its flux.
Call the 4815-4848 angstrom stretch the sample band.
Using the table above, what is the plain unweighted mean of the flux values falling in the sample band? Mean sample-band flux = 1.54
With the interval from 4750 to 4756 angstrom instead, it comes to 1.58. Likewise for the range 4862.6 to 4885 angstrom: 1.45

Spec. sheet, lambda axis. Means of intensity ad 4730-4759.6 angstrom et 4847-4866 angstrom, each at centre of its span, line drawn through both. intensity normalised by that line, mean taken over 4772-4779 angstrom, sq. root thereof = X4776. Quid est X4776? 1.03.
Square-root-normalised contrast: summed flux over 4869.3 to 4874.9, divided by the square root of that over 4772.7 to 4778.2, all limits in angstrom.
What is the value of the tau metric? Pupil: 2.54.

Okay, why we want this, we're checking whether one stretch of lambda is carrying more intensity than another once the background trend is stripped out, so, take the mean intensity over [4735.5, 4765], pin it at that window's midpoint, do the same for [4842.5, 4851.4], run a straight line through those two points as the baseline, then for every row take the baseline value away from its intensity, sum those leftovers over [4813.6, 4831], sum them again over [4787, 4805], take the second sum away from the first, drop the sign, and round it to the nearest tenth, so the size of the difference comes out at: 0.4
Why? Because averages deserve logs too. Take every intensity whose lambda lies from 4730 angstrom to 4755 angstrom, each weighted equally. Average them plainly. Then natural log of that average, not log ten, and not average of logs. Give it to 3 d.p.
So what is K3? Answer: 0.474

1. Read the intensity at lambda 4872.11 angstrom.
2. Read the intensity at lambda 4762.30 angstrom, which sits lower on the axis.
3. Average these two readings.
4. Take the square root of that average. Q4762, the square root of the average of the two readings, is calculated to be 1.27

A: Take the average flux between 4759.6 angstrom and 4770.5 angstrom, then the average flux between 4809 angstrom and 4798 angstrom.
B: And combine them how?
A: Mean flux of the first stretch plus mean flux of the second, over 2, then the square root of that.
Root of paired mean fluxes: 1.26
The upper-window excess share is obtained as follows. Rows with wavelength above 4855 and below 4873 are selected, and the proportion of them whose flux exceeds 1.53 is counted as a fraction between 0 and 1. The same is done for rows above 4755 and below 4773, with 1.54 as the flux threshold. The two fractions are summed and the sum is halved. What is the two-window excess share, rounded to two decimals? 0.47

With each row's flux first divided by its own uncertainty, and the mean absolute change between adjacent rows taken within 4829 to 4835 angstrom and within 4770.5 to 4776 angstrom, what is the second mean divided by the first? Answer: 1.3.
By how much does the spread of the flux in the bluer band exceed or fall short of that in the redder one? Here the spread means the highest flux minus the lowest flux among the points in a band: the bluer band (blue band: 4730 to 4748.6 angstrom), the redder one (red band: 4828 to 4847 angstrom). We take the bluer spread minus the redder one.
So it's 0.25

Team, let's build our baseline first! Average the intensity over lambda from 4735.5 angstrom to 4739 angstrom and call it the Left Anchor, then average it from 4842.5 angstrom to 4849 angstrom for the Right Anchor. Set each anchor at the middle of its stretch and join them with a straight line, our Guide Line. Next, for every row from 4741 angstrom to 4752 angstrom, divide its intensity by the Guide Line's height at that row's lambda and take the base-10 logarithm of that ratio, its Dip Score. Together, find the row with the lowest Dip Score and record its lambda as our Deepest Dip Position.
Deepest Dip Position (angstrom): 4751.35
